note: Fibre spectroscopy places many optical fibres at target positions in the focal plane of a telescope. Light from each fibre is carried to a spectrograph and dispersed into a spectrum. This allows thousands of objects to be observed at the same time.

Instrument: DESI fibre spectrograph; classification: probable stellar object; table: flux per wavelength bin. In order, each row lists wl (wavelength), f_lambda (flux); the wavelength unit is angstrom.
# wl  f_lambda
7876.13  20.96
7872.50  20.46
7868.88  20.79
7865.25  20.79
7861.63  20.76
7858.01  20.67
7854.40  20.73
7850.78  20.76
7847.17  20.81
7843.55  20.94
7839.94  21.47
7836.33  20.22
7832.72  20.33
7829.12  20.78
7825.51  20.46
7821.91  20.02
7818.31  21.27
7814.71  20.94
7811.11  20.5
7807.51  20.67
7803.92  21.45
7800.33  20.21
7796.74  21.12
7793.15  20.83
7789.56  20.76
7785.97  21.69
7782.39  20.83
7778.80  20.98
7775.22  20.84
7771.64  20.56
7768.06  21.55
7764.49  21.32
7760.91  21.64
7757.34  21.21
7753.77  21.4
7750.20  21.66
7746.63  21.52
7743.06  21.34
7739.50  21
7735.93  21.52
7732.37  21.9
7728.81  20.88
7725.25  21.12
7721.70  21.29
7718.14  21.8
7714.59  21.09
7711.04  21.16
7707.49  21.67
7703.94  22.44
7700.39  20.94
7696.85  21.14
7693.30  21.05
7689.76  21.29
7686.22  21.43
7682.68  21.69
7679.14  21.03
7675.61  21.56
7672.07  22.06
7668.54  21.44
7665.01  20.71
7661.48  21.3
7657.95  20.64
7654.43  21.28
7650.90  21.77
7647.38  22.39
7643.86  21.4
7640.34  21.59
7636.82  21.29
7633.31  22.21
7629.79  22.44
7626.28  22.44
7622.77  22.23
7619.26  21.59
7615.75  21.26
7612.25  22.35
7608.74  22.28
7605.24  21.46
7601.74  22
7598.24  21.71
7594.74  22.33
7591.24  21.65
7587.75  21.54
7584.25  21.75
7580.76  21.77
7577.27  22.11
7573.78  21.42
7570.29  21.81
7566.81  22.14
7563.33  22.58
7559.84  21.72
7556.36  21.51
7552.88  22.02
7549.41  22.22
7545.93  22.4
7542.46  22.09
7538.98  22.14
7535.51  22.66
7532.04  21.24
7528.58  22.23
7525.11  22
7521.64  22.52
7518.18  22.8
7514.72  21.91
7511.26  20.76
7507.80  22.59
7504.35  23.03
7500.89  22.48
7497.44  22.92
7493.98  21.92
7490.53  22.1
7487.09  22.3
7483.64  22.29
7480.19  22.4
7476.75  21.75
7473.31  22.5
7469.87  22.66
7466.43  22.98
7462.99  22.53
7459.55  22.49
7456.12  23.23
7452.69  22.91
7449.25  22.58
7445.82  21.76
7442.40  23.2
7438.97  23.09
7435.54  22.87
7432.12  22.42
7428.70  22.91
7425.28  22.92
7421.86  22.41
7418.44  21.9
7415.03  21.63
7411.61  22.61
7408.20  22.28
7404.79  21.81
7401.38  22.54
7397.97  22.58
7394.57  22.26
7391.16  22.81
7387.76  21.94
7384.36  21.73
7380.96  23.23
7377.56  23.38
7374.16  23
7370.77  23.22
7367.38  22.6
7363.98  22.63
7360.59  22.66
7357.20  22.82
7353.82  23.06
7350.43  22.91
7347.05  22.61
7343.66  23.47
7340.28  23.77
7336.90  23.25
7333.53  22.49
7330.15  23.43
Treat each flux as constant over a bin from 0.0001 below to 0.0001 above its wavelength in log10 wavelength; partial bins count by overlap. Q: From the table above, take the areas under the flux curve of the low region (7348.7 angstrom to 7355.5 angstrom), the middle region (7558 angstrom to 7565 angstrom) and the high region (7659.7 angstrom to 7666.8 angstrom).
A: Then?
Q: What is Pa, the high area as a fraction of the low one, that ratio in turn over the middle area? 0.0062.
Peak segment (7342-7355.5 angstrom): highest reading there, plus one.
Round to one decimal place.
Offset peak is 24.5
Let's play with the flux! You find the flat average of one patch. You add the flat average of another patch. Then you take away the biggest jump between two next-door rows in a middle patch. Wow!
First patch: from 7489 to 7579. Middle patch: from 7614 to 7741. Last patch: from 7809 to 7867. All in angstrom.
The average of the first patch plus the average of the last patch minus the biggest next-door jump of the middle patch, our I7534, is 41.3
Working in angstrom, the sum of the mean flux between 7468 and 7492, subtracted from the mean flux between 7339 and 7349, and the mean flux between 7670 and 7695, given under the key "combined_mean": 22.4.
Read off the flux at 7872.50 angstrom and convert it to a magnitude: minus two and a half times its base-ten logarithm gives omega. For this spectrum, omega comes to -3.28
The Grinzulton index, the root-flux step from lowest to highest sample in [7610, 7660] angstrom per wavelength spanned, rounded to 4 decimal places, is -0.0040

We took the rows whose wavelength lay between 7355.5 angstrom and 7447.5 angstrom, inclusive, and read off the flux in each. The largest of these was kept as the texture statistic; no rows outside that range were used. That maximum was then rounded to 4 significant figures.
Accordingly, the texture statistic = 23.38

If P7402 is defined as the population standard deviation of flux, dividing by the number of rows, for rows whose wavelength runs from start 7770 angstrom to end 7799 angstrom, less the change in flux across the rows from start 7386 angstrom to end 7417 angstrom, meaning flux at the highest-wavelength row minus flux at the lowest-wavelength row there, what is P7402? 0.6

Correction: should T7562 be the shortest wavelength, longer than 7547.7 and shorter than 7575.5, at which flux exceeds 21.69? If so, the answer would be 7549.41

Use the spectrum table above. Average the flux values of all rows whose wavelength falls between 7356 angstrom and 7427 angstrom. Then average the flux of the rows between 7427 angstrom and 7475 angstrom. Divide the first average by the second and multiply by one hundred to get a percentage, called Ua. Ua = 99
